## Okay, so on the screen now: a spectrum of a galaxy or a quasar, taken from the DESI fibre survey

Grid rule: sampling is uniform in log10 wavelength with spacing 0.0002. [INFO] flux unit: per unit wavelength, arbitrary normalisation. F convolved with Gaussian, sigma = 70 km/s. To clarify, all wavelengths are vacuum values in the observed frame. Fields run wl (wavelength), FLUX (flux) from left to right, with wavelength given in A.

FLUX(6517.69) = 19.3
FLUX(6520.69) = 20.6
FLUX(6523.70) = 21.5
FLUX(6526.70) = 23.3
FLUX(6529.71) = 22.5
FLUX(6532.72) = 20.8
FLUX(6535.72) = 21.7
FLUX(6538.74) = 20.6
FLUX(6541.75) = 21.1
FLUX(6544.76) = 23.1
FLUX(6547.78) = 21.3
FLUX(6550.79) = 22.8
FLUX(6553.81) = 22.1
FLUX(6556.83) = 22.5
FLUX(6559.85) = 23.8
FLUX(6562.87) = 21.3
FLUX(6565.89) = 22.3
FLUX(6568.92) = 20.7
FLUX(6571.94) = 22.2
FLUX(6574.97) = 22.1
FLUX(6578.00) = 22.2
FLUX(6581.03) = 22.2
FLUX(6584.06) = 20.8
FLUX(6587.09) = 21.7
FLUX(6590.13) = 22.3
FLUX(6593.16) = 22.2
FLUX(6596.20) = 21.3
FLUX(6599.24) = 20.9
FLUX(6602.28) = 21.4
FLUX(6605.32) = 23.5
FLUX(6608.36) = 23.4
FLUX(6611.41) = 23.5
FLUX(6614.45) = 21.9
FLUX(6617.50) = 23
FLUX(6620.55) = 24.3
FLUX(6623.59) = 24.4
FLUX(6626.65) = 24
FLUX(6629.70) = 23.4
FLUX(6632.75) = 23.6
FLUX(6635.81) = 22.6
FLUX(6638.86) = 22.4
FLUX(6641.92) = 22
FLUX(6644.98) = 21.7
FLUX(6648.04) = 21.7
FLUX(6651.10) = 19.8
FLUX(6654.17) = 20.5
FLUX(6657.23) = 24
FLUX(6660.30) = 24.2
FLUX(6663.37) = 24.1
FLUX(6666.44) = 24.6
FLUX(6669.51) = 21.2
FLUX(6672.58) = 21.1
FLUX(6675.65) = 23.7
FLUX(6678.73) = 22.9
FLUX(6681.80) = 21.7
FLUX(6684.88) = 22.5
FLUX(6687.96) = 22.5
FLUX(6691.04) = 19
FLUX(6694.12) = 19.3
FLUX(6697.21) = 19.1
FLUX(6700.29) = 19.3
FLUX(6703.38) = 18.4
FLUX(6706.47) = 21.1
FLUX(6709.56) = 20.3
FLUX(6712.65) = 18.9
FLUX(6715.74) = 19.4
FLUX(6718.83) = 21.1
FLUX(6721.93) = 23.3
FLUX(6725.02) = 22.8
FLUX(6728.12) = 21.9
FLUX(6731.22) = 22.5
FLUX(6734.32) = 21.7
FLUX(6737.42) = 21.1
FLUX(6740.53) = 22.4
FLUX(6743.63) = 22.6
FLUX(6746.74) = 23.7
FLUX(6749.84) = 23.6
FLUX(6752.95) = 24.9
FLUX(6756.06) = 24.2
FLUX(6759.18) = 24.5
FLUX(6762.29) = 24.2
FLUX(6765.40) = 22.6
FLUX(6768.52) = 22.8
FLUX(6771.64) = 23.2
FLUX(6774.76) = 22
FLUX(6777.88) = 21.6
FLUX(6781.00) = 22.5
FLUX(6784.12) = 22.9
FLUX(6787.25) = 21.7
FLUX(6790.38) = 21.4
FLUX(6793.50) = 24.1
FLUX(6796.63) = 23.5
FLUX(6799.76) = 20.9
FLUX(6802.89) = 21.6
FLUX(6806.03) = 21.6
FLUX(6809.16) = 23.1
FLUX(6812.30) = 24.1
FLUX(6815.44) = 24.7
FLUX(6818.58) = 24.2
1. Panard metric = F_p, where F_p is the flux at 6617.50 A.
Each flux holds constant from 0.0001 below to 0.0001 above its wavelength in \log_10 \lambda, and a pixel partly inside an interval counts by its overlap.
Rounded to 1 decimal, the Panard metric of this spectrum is 23.0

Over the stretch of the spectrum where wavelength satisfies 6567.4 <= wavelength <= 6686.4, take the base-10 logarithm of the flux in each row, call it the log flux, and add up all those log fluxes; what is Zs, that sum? 53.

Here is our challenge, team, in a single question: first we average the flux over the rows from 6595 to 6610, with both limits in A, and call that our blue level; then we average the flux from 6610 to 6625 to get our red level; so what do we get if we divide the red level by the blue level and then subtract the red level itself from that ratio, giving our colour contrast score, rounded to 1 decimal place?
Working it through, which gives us -22.4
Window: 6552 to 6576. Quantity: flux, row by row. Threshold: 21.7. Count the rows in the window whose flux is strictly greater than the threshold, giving 6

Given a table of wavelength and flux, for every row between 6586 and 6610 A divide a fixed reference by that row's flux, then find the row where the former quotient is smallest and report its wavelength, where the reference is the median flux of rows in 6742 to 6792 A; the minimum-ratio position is 6605.32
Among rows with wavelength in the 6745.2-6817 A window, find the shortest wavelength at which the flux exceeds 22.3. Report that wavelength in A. 6746.74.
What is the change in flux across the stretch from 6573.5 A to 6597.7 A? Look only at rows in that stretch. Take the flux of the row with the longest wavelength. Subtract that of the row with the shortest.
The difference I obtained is -0.8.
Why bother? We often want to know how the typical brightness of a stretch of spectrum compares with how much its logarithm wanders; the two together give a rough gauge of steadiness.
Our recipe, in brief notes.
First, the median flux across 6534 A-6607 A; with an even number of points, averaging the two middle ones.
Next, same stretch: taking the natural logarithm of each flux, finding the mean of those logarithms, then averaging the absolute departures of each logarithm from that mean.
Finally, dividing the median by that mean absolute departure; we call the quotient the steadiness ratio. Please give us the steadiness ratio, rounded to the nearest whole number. 697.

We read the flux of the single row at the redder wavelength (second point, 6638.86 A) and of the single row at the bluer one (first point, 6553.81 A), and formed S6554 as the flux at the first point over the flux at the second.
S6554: 0.99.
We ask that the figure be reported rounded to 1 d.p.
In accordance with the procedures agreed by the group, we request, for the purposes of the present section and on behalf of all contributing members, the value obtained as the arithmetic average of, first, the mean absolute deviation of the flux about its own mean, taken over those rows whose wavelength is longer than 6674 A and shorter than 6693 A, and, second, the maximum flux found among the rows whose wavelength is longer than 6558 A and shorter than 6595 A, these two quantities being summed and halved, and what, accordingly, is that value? 12.5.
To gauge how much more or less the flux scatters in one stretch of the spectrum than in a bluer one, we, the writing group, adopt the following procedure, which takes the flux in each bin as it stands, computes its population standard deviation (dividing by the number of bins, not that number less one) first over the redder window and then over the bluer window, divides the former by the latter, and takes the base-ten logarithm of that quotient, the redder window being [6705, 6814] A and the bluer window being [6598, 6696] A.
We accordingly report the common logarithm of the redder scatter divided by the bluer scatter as 0.0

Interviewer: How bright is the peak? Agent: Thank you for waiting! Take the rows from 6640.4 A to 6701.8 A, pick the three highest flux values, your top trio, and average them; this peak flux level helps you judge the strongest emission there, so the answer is 24.3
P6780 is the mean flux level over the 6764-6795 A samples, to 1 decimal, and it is 22.5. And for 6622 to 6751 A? 21.9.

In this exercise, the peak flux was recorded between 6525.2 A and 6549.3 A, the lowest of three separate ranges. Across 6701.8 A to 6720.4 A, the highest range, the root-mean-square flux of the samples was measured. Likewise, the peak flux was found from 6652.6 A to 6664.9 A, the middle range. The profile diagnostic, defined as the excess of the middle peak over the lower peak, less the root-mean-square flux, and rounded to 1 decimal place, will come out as -19.0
